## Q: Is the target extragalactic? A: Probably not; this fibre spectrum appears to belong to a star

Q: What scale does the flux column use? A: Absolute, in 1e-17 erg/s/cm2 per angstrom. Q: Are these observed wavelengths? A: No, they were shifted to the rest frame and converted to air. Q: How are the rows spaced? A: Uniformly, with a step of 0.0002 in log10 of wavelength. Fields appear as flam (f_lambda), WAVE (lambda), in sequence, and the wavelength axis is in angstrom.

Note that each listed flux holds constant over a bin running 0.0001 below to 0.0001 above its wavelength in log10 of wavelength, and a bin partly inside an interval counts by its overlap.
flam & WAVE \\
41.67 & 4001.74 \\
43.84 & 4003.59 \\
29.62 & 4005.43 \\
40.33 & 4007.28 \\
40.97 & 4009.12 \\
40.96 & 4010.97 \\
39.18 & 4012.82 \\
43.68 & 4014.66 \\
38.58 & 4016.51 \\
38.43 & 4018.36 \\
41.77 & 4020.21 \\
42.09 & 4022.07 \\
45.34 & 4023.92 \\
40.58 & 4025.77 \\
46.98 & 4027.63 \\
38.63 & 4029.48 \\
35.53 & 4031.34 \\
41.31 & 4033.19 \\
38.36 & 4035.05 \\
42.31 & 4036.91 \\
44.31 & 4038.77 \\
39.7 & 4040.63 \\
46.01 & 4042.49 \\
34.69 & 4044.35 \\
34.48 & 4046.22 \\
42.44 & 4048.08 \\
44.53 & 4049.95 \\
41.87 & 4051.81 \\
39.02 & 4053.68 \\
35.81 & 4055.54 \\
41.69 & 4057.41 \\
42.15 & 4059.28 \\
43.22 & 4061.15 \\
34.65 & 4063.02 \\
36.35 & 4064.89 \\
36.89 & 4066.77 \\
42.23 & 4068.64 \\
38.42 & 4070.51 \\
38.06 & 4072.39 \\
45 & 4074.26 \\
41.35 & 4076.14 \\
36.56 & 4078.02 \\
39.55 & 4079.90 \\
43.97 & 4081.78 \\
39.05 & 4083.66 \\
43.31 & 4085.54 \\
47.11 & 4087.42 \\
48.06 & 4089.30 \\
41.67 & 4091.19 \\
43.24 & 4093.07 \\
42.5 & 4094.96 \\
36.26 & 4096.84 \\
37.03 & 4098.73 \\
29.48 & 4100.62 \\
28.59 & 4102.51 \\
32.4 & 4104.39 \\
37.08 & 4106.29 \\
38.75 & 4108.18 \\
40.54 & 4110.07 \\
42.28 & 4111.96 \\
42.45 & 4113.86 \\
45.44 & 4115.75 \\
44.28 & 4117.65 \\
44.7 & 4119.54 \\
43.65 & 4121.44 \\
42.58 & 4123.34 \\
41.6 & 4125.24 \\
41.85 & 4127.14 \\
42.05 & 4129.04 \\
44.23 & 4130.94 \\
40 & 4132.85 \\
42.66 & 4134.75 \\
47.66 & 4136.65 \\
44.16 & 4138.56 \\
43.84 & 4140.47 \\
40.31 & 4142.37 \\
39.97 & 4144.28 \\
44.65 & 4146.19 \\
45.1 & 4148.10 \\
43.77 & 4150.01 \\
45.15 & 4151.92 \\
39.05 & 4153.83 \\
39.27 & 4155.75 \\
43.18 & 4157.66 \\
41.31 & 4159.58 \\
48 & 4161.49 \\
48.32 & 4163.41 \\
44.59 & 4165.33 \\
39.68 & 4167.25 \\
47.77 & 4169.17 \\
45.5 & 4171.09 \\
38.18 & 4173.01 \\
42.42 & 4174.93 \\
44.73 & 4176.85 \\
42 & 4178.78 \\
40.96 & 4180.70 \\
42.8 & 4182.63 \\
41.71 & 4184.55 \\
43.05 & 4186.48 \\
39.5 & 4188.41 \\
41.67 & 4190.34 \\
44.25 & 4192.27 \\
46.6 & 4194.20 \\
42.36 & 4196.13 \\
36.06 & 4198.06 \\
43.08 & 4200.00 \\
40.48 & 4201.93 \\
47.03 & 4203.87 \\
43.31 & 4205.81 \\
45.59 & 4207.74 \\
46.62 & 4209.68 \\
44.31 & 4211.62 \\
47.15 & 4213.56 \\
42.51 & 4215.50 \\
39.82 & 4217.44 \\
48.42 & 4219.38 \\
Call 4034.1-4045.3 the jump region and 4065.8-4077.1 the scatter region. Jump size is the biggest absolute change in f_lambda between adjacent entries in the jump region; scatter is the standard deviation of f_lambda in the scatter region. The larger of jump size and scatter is 11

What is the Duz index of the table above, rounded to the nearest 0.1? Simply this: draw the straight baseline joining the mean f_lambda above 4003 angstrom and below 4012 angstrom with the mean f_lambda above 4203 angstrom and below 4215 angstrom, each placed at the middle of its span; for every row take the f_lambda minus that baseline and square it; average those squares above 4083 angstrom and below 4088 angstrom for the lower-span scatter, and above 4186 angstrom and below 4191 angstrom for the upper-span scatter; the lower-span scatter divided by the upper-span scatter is 0.8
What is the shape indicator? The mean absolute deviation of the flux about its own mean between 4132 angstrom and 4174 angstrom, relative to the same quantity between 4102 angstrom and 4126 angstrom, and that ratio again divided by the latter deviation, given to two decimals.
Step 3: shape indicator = 0.19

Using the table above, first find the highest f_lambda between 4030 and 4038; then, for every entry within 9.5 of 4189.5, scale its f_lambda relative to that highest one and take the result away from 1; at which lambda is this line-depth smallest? 4194.20 angstrom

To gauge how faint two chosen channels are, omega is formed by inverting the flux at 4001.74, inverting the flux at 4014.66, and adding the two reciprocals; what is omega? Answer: 0.0469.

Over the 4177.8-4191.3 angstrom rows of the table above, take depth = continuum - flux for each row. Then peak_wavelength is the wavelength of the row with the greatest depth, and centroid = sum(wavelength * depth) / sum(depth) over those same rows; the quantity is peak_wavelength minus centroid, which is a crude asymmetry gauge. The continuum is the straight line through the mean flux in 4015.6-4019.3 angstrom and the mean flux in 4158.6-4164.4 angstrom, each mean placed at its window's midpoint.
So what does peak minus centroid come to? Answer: 3.5 angstrom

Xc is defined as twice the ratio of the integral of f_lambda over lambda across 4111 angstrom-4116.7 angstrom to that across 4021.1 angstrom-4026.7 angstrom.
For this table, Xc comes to 2.1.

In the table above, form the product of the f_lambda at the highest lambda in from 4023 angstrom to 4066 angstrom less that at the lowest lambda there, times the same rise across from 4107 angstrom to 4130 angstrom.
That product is -30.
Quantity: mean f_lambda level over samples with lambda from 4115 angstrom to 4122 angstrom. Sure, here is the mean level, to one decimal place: 44.5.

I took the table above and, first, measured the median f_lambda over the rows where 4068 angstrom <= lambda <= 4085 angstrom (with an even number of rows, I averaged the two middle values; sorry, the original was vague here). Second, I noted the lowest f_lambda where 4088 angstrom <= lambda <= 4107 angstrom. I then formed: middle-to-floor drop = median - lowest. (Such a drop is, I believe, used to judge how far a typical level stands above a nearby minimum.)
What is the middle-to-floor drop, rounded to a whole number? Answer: 11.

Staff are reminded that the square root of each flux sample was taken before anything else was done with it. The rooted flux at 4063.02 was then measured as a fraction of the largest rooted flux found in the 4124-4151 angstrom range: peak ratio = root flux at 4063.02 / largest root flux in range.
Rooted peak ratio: 0.853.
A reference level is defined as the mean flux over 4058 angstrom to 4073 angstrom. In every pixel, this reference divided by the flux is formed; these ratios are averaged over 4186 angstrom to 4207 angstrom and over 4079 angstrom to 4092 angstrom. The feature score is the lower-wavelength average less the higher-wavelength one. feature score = -0.016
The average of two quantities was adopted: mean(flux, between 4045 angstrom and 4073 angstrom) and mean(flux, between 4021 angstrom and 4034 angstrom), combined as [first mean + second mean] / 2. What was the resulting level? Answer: 40.5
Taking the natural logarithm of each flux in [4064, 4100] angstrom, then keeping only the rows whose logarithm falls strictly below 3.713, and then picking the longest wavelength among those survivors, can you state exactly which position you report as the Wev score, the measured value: 4098.73 angstrom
